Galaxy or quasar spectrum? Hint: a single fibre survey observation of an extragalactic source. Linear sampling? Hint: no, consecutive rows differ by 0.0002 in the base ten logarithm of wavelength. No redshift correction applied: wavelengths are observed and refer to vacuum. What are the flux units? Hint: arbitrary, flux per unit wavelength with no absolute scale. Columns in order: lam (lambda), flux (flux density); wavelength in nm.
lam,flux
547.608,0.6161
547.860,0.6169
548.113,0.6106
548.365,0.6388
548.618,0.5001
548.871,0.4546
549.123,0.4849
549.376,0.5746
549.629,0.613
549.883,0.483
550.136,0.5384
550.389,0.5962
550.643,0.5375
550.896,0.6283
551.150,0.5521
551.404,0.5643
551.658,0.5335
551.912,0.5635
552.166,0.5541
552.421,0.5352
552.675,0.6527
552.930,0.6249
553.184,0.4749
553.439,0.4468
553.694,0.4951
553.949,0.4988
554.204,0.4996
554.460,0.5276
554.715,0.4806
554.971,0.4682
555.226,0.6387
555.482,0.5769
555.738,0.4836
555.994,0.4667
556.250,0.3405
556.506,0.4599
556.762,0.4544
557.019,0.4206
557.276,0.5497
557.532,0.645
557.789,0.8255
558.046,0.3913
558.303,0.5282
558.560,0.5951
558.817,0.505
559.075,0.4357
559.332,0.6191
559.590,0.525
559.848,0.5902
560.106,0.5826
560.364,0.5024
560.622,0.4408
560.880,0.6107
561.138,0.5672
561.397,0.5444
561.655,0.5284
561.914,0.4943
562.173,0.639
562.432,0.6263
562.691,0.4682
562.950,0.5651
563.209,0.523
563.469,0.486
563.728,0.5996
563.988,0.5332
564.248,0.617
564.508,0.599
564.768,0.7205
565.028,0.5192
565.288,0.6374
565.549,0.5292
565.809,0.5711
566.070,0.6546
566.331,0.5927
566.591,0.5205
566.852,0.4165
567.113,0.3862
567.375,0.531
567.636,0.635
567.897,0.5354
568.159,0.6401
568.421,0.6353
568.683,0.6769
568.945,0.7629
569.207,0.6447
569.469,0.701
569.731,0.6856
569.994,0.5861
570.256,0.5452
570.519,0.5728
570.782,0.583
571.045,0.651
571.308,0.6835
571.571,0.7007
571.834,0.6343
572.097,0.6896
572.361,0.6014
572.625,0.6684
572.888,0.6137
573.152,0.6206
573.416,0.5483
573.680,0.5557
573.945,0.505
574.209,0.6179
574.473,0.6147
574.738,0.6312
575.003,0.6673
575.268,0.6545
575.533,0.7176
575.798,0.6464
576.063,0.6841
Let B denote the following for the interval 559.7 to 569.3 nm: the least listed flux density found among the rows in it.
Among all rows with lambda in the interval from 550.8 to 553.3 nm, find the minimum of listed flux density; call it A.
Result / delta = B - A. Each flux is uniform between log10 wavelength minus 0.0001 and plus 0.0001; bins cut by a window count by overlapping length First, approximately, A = 0.4749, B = 0.3862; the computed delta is -0.089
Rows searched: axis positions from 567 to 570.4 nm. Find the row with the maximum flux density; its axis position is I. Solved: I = 568.945 nm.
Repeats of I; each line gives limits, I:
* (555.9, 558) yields 557.789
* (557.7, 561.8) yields 557.789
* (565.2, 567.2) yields 566.070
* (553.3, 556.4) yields 555.226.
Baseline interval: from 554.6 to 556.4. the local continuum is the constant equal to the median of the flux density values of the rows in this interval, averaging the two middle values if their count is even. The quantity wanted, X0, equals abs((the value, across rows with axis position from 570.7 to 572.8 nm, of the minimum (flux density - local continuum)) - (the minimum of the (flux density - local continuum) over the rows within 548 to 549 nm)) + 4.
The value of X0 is 4.13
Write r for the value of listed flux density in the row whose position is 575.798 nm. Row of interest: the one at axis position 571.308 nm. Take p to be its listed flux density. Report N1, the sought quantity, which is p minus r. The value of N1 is 0.04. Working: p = 0.6835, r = 0.6464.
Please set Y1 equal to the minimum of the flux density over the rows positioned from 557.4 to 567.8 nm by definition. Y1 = 0.3862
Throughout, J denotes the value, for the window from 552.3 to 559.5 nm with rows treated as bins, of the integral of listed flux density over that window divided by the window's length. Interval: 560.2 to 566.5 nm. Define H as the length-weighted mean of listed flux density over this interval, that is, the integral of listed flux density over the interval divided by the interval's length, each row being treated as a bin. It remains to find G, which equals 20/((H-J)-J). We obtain -42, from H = 0.57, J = 0.52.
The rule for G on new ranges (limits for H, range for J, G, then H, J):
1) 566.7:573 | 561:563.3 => -41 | 0.62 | 0.55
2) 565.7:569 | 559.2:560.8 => -39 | 0.58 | 0.55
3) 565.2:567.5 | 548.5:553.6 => -36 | 0.54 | 0.55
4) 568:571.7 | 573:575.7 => -34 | 0.65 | 0.61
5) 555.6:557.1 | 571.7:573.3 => -24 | 0.44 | 0.64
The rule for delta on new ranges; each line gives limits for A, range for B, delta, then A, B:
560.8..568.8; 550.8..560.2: -0.046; 0.3862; 0.3405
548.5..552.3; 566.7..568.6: -0.068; 0.4546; 0.3862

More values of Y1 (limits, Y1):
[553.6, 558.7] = 0.3405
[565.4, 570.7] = 0.3862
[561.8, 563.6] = 0.4682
